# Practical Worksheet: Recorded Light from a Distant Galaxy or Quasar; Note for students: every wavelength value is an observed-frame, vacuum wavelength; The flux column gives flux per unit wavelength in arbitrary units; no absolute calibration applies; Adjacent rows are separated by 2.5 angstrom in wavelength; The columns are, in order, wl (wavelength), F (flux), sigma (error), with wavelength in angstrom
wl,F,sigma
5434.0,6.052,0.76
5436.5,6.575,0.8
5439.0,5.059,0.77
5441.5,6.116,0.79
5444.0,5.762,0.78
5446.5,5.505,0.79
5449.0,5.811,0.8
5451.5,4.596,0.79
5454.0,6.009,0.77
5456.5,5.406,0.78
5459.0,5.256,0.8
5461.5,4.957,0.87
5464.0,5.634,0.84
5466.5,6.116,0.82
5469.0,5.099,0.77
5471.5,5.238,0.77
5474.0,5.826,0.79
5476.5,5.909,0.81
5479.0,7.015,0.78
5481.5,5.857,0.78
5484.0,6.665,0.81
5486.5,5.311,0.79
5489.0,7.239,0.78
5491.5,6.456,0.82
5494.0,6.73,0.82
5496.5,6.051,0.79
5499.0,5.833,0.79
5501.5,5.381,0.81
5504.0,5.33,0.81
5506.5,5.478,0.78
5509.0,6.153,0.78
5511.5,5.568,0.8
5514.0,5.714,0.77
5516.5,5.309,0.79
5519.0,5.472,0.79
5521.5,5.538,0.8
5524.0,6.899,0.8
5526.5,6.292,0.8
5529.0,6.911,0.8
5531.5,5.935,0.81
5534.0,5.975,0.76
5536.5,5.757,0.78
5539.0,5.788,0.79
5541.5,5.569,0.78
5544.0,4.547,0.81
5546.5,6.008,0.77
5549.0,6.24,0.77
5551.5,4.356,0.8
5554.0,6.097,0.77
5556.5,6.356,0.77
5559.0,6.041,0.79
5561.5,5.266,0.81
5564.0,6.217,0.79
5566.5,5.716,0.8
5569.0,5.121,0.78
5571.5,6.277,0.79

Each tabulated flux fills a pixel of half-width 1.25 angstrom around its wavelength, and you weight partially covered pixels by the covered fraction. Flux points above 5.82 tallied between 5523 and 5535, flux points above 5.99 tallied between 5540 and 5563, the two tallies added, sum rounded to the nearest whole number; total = 10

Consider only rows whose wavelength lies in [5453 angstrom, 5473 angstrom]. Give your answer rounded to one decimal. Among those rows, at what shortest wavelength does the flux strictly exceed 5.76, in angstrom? 5454.0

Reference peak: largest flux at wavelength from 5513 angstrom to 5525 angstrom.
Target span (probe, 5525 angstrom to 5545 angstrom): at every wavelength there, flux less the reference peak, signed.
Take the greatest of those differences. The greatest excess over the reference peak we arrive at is 0.0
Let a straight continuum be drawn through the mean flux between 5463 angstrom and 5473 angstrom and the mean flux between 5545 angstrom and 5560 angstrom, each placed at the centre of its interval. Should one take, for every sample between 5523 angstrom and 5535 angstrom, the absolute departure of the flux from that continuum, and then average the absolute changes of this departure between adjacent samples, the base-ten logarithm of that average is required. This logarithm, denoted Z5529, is -0.25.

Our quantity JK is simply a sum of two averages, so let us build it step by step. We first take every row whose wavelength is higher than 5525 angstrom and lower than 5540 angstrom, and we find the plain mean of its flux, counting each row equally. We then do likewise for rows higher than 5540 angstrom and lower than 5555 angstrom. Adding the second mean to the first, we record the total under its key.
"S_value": 11.6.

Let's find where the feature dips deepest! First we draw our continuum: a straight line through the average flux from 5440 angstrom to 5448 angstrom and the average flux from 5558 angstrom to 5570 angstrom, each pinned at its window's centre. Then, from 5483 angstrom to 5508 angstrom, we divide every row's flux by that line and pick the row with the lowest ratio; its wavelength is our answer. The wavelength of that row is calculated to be 5486.5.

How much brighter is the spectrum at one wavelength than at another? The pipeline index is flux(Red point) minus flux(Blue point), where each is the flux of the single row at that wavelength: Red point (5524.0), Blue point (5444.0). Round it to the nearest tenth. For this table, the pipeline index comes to 1.1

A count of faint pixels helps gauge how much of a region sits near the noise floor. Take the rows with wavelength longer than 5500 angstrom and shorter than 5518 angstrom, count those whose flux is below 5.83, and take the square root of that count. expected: 2.4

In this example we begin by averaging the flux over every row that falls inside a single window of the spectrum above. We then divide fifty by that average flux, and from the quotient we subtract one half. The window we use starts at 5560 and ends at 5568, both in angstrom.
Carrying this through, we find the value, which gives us 8.2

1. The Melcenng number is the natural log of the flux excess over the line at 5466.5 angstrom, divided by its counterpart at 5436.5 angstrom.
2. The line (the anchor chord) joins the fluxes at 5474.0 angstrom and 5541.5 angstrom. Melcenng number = -0.8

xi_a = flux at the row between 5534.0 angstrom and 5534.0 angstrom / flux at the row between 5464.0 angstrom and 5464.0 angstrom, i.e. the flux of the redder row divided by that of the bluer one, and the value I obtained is 1.1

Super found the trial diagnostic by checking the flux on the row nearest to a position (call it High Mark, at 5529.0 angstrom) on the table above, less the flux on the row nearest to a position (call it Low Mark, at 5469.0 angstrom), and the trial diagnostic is 1.81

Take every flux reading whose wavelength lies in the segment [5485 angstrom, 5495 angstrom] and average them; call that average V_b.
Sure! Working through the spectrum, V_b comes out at 6.43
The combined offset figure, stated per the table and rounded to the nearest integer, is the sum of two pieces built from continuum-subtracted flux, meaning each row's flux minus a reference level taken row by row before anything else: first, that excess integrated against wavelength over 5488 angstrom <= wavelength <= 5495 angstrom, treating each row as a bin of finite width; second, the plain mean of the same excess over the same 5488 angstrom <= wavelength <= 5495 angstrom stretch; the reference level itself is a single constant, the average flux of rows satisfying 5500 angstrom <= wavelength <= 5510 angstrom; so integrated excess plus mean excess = 10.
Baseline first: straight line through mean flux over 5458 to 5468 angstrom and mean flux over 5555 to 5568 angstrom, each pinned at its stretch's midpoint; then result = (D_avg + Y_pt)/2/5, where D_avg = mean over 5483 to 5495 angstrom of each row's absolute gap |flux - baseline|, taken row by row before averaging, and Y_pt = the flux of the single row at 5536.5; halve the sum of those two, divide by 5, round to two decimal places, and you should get 0.67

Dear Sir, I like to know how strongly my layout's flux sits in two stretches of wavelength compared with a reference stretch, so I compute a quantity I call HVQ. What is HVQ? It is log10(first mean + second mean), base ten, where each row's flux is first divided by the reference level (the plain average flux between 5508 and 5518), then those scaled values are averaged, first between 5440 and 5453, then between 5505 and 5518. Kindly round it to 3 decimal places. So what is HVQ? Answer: 0.295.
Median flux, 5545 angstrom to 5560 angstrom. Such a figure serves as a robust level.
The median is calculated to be 6.07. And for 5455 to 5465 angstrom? 5.33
